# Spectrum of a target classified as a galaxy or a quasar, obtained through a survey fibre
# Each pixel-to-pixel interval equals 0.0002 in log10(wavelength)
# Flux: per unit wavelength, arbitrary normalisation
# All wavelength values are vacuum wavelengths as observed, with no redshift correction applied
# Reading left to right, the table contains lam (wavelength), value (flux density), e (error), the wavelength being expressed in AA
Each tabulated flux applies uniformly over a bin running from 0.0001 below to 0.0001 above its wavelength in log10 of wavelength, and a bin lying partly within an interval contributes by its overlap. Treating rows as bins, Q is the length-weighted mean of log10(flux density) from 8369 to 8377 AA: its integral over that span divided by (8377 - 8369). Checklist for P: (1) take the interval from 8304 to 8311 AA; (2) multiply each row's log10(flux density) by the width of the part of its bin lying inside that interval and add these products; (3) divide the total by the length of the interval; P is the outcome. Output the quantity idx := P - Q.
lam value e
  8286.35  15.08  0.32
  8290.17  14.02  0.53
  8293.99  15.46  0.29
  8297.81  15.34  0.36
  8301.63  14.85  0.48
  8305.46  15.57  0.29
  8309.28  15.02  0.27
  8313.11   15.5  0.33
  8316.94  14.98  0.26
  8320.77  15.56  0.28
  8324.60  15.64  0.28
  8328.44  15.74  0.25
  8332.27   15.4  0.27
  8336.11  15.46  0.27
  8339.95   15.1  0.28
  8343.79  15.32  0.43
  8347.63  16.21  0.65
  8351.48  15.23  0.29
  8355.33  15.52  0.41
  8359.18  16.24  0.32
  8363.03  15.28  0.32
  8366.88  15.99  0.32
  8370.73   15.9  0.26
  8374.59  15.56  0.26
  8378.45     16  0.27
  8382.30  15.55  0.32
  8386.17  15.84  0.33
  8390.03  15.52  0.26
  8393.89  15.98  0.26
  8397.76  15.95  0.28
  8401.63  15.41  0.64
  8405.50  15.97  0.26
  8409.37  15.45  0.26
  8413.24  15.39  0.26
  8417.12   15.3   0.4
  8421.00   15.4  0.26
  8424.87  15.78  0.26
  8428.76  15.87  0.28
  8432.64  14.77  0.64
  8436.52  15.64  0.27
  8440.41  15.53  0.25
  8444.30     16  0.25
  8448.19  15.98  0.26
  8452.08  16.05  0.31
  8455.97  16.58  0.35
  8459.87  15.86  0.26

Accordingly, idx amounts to -0.011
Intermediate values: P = 1.19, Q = 1.20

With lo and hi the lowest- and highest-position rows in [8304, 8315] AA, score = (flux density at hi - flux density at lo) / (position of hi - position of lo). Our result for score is -0.01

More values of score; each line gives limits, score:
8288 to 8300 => 0.17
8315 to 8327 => 0.09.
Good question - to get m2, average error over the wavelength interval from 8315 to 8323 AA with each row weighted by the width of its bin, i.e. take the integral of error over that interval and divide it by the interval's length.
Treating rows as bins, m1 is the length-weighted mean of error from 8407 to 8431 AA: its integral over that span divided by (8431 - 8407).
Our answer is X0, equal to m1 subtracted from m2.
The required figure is -0.020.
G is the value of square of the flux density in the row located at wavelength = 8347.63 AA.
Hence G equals 263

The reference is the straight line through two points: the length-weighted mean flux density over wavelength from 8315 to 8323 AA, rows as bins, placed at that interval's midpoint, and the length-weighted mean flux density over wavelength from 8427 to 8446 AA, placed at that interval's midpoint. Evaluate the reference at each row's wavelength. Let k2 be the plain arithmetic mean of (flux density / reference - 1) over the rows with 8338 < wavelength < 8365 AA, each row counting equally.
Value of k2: 0.013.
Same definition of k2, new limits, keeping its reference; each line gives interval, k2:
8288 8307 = -0.013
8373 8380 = 0.023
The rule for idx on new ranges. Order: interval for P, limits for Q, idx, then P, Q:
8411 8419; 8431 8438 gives 0.004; 1.19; 1.18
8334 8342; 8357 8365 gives -0.013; 1.18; 1.20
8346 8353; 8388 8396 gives -0.002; 1.20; 1.20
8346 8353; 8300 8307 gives 0.015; 1.20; 1.18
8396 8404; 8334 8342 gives 0.011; 1.20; 1.18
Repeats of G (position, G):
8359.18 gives 264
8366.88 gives 256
